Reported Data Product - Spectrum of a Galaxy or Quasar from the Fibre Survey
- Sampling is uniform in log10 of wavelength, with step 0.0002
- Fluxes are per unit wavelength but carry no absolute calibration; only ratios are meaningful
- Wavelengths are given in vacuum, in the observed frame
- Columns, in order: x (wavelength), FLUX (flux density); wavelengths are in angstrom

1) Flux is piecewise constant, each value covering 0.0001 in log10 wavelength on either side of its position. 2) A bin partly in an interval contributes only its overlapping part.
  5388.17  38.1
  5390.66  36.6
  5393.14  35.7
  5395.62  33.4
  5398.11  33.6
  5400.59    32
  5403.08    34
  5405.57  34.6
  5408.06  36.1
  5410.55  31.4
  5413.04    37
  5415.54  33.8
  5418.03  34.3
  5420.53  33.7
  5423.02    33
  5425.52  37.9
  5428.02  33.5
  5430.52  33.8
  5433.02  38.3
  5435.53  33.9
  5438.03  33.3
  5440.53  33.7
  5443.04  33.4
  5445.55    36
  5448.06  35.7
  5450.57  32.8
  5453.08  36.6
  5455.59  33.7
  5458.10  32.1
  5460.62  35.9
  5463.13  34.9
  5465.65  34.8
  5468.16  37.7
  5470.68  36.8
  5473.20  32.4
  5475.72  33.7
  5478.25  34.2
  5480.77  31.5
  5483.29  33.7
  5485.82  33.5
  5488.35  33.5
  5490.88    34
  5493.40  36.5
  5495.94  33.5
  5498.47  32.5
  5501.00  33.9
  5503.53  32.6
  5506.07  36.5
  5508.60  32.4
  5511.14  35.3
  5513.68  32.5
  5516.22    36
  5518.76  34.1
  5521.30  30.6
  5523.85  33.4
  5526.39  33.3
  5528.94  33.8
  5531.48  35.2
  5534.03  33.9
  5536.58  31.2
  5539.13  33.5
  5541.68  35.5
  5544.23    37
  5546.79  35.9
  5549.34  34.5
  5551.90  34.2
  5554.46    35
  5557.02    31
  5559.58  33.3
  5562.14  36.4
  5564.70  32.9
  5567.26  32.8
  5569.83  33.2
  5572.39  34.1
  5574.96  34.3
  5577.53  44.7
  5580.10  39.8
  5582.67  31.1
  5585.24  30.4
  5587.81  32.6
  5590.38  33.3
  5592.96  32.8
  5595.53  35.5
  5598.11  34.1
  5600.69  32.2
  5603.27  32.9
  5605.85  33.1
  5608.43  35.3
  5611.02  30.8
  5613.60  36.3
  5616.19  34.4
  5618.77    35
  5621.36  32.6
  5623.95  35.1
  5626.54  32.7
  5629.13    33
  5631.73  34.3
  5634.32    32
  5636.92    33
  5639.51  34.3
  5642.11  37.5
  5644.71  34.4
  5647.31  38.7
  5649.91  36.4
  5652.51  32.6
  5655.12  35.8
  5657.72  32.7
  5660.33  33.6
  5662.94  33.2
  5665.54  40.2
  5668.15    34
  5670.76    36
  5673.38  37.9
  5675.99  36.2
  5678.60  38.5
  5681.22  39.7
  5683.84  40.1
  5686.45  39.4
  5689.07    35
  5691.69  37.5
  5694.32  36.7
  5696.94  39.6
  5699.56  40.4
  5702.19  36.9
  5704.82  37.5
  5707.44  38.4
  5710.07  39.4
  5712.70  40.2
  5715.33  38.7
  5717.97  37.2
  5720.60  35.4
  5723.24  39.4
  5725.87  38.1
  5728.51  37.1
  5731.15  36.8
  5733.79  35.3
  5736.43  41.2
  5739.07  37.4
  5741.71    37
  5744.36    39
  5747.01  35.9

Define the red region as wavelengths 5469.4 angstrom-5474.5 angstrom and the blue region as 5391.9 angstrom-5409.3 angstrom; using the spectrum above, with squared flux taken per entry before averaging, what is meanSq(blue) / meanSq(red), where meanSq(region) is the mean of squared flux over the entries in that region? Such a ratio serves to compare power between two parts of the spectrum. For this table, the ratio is 0.97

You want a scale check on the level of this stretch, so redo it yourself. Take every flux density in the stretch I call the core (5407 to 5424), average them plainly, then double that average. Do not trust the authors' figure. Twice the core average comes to 68.4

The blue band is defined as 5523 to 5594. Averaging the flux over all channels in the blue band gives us 34.3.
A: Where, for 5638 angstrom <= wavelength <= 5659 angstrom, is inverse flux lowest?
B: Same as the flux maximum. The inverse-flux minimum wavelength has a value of 5647.31 angstrom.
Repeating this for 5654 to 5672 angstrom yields 5665.54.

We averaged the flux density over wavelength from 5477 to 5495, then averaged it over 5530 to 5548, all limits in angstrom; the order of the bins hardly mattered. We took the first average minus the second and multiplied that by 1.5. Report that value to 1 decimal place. -1.1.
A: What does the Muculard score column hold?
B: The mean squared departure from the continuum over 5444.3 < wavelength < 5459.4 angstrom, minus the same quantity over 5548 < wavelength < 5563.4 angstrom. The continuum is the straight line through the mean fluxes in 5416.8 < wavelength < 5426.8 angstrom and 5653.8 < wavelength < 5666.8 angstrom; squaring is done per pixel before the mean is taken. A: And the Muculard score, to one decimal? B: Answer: -0.5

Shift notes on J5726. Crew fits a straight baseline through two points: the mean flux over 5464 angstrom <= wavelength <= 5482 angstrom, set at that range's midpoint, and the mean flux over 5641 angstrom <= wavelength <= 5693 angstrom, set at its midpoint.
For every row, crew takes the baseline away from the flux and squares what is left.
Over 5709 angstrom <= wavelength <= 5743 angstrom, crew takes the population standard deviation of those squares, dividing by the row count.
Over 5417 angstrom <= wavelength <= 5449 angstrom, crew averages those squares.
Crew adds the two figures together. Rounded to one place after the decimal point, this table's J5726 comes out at 7.9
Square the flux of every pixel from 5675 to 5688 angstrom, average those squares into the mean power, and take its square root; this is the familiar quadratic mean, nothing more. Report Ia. 38.8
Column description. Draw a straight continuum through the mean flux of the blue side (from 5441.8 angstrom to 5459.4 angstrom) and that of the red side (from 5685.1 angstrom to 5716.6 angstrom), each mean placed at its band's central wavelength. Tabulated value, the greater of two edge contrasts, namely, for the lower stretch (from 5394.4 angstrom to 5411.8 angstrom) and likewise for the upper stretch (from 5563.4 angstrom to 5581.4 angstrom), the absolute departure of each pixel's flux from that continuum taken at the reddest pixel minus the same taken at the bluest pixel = 2.2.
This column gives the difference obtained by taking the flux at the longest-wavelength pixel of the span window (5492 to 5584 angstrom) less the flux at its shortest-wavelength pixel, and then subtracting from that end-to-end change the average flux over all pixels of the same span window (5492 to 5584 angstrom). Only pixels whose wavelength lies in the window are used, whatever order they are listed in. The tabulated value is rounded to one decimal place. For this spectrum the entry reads -39.7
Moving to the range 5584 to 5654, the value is -31.7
